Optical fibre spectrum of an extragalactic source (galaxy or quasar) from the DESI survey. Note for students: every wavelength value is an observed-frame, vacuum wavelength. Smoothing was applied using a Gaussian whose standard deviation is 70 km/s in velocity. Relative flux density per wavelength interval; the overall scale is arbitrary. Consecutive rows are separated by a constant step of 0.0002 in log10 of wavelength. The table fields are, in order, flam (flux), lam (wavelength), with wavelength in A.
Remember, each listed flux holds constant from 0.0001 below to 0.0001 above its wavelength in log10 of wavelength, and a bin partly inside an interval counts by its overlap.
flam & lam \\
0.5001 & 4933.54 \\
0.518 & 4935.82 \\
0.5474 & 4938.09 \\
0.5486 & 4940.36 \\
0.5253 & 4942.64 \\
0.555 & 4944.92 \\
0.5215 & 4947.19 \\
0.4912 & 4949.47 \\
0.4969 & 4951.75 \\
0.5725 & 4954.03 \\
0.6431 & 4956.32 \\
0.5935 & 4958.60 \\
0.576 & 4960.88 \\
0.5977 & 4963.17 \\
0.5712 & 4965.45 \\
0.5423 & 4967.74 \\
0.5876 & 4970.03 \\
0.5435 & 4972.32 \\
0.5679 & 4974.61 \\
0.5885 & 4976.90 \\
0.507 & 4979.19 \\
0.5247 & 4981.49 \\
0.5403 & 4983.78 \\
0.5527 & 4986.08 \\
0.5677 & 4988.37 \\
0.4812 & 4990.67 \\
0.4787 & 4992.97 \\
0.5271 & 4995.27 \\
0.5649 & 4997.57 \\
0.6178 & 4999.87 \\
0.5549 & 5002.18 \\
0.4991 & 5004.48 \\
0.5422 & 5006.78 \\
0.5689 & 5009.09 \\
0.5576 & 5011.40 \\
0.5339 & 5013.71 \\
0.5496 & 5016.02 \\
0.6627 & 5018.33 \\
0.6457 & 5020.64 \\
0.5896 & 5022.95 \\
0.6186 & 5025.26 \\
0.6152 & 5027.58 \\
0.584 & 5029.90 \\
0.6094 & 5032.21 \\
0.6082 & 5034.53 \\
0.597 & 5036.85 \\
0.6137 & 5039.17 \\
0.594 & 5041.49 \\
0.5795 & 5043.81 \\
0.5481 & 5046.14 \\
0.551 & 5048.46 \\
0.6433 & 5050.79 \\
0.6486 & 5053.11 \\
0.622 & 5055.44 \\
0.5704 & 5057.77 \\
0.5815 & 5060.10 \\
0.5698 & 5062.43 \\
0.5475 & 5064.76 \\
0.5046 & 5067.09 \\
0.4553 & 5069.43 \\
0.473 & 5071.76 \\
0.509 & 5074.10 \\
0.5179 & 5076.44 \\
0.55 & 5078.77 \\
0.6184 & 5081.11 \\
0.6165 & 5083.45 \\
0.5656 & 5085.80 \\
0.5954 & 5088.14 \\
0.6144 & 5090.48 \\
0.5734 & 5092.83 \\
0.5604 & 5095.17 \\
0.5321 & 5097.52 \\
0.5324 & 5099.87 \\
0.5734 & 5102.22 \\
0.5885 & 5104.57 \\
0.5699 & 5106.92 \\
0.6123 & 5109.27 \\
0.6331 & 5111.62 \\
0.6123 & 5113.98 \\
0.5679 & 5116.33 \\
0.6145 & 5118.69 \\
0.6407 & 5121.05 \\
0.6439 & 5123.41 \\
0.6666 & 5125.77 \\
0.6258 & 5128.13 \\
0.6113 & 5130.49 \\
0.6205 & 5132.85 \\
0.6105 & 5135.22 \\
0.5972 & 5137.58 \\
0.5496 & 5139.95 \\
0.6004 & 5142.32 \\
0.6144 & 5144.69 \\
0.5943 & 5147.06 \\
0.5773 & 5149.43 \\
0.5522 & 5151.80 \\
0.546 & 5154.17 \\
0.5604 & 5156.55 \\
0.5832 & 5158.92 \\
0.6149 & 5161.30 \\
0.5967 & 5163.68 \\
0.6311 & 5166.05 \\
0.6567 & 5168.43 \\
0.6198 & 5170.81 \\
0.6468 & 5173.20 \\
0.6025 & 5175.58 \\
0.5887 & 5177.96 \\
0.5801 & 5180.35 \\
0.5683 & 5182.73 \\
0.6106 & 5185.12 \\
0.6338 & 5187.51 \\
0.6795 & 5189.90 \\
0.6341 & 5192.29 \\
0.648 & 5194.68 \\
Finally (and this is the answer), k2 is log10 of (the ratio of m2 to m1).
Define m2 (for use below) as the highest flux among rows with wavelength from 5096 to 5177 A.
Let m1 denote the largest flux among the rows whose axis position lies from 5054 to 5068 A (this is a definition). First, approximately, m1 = 0.622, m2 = 0.6666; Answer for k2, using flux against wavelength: 0.030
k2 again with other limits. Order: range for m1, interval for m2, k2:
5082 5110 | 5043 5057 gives 0.022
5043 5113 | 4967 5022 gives 0.009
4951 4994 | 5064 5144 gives 0.016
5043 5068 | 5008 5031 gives 0.009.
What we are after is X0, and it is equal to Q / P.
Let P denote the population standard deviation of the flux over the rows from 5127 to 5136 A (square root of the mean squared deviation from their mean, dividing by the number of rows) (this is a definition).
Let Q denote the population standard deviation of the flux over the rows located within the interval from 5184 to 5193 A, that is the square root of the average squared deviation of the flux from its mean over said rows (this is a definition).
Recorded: 3.9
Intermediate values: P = 0.0064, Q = 0.0250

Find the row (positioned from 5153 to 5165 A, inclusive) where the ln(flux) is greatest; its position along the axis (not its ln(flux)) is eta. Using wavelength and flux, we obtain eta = 5161.30 A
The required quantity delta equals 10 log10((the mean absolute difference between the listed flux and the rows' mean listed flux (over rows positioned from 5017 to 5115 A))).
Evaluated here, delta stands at -14.4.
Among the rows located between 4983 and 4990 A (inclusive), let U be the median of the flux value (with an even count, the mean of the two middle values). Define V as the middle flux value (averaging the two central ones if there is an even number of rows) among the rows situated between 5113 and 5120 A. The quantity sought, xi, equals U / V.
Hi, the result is 0.90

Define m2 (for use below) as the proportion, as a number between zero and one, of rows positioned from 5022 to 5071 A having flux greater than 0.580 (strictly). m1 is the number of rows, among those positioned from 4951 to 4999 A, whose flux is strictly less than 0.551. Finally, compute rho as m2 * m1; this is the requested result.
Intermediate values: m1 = 9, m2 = 0.62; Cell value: 5.6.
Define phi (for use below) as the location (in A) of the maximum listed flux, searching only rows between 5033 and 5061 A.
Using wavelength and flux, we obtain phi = 5053.11 A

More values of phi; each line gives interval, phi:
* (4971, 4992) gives 4976.90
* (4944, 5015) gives 4956.32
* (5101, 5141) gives 5125.77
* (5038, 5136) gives 5125.77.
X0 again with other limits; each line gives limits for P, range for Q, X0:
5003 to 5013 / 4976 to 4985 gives 1.1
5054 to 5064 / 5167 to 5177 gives 1.0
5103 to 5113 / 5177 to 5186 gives 0.6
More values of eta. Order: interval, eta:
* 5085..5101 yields 5090.48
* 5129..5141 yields 5132.85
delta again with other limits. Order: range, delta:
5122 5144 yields -16.5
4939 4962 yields -14.5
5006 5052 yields -15.2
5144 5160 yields -17.1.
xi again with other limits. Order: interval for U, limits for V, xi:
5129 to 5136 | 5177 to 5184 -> 1.05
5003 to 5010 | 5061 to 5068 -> 0.99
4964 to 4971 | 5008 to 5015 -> 1.02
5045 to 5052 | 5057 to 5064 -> 0.97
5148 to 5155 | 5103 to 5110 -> 0.94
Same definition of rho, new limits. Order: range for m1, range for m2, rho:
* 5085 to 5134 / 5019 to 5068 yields 1.3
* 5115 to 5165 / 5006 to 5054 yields 1.2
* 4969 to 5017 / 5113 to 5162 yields 7.9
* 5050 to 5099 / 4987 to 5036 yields 3.4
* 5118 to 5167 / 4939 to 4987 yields 0.5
